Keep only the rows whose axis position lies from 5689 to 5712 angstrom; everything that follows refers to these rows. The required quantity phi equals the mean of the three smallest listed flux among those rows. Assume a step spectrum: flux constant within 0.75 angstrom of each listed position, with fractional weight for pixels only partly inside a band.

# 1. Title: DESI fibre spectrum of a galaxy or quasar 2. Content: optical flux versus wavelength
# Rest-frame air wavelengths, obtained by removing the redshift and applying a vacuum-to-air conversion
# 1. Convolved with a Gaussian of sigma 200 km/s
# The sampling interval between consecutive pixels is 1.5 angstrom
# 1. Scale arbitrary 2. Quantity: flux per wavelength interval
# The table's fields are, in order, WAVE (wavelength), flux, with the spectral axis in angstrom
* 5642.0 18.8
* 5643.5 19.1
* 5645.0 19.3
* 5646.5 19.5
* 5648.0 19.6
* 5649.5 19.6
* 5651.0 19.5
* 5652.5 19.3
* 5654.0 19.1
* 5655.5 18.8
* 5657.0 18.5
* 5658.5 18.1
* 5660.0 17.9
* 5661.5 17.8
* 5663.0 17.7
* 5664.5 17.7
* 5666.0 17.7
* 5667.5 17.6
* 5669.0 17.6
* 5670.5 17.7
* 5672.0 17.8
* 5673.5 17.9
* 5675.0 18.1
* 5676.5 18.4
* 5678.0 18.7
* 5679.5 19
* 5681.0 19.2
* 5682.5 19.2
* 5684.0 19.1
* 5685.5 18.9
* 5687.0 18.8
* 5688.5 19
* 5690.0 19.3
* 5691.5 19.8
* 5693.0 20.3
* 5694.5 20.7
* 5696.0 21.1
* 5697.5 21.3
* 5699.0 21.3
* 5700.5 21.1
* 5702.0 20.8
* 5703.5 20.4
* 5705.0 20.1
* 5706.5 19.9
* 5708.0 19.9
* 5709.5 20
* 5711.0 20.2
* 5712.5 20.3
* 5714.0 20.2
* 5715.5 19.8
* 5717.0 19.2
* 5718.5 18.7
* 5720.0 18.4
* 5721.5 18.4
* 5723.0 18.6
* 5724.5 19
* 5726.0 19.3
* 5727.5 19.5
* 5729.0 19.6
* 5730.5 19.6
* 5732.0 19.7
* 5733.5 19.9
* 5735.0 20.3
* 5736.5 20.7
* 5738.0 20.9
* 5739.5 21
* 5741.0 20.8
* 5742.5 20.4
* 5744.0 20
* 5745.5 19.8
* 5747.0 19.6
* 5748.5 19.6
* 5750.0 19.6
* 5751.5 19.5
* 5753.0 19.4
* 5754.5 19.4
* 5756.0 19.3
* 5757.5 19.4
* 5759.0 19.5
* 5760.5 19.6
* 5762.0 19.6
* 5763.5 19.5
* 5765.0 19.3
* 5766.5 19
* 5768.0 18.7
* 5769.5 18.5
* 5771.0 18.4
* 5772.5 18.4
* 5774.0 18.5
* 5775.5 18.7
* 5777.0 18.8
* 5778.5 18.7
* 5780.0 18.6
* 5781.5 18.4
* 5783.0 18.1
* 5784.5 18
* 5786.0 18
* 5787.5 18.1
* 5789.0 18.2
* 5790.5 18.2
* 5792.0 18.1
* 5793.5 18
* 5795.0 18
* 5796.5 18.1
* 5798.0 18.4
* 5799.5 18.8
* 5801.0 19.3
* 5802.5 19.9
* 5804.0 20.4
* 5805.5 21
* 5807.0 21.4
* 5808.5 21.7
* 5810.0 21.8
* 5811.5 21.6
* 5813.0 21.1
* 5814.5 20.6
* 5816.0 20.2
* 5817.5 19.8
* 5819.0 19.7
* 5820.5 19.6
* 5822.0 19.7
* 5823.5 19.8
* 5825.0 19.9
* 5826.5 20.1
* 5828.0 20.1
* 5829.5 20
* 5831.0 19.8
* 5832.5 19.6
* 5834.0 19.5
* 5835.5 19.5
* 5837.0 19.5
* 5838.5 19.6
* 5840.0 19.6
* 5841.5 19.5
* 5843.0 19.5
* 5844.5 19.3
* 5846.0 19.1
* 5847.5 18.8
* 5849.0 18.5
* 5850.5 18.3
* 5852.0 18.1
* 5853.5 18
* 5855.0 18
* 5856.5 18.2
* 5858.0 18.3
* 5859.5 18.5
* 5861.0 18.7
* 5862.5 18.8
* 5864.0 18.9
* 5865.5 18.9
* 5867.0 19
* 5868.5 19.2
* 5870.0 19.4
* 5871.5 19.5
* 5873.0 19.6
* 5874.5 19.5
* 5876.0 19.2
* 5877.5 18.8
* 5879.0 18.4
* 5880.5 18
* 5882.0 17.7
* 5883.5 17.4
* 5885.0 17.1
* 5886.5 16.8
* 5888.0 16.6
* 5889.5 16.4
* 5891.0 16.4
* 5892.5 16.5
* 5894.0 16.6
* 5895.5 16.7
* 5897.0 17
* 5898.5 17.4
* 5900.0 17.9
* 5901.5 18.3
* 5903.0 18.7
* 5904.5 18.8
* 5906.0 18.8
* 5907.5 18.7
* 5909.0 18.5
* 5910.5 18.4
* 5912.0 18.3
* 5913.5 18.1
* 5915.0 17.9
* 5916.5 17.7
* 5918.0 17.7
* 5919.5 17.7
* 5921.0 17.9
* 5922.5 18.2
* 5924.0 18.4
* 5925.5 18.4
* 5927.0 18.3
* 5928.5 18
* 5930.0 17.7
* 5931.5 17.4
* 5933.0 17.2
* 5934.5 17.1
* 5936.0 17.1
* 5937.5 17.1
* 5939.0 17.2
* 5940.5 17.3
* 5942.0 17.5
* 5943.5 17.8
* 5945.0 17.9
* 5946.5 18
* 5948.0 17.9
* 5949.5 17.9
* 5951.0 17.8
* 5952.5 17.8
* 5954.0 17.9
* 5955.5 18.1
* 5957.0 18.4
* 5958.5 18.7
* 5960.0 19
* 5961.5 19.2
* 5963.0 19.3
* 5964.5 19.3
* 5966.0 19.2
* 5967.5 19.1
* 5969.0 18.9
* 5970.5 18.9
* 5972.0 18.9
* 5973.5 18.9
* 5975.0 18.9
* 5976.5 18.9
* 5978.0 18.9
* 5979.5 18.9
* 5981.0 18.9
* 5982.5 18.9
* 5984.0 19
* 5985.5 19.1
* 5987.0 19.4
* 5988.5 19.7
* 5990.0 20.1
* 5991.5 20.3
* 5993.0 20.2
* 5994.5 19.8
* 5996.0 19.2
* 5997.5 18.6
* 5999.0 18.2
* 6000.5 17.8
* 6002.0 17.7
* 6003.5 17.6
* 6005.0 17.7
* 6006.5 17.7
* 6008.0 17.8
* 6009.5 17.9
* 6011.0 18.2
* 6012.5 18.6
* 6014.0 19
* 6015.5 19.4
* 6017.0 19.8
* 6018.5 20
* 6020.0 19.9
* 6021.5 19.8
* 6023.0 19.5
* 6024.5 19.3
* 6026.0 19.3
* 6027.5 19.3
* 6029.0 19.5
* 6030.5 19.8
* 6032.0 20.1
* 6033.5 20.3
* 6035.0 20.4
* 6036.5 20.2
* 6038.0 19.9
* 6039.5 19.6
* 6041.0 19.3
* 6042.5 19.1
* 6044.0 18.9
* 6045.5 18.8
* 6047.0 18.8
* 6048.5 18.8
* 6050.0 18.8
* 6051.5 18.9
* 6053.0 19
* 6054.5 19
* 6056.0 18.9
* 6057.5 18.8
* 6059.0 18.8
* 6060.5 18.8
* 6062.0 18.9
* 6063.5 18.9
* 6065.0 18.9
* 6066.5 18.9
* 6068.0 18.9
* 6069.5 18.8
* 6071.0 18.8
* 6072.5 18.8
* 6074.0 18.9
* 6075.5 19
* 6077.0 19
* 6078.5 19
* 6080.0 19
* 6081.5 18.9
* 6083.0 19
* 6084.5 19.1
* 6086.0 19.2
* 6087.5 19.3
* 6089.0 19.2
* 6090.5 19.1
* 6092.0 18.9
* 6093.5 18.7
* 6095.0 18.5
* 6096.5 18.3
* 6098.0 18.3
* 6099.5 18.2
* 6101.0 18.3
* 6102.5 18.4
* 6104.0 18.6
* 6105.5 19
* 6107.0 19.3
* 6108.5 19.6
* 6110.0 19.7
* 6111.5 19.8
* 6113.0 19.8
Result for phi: 19.7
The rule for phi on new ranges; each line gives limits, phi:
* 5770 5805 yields 18.0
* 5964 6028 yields 17.7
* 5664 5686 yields 17.6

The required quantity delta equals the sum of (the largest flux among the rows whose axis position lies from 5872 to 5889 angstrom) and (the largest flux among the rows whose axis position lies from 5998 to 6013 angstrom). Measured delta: 38.2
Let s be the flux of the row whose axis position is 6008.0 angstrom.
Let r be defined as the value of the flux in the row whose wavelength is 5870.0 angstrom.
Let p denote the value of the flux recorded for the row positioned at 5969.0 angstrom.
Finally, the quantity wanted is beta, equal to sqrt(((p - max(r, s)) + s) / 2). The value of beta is 2.94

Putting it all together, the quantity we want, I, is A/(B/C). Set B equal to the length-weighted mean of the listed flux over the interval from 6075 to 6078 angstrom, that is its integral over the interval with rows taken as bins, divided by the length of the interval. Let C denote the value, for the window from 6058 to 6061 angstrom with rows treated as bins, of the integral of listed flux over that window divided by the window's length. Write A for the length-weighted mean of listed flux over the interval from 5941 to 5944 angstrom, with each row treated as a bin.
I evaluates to 17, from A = 17.6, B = 19.0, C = 18.8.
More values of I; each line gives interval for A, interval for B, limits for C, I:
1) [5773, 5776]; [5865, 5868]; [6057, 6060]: 18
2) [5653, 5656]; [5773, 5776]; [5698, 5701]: 22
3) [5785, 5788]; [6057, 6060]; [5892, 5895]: 16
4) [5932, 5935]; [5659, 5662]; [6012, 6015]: 18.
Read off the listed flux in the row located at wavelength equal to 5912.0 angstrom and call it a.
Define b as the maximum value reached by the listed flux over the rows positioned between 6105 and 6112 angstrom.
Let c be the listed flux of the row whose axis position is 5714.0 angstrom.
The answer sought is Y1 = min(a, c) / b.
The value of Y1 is 0.92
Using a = 18.3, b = 19.8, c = 20.2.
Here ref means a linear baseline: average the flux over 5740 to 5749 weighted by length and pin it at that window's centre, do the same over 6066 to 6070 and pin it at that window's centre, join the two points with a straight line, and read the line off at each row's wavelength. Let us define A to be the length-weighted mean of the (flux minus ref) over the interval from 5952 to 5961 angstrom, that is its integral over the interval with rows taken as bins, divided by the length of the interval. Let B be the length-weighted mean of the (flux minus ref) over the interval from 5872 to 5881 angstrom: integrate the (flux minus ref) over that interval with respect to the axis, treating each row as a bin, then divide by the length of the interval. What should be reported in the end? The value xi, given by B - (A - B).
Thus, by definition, 0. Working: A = -0.9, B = -0.6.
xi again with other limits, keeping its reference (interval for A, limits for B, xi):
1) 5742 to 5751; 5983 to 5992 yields 1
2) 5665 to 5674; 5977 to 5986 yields 2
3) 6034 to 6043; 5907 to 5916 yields -3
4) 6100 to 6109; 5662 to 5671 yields -5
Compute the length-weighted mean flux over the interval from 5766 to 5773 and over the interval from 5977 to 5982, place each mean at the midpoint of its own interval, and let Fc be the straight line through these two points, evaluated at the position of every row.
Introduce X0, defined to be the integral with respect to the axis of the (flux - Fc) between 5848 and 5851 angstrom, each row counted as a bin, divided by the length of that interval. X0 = -0.3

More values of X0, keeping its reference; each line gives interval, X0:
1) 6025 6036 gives 0.8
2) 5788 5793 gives -0.5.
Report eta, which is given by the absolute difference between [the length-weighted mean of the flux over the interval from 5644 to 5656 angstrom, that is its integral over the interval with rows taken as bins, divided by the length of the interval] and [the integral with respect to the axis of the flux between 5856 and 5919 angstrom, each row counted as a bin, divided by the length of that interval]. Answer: 1.2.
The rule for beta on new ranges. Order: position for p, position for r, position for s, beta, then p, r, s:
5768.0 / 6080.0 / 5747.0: 3.06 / 18.7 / 19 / 19.6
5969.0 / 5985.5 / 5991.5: 3.07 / 18.9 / 19.1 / 20.3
